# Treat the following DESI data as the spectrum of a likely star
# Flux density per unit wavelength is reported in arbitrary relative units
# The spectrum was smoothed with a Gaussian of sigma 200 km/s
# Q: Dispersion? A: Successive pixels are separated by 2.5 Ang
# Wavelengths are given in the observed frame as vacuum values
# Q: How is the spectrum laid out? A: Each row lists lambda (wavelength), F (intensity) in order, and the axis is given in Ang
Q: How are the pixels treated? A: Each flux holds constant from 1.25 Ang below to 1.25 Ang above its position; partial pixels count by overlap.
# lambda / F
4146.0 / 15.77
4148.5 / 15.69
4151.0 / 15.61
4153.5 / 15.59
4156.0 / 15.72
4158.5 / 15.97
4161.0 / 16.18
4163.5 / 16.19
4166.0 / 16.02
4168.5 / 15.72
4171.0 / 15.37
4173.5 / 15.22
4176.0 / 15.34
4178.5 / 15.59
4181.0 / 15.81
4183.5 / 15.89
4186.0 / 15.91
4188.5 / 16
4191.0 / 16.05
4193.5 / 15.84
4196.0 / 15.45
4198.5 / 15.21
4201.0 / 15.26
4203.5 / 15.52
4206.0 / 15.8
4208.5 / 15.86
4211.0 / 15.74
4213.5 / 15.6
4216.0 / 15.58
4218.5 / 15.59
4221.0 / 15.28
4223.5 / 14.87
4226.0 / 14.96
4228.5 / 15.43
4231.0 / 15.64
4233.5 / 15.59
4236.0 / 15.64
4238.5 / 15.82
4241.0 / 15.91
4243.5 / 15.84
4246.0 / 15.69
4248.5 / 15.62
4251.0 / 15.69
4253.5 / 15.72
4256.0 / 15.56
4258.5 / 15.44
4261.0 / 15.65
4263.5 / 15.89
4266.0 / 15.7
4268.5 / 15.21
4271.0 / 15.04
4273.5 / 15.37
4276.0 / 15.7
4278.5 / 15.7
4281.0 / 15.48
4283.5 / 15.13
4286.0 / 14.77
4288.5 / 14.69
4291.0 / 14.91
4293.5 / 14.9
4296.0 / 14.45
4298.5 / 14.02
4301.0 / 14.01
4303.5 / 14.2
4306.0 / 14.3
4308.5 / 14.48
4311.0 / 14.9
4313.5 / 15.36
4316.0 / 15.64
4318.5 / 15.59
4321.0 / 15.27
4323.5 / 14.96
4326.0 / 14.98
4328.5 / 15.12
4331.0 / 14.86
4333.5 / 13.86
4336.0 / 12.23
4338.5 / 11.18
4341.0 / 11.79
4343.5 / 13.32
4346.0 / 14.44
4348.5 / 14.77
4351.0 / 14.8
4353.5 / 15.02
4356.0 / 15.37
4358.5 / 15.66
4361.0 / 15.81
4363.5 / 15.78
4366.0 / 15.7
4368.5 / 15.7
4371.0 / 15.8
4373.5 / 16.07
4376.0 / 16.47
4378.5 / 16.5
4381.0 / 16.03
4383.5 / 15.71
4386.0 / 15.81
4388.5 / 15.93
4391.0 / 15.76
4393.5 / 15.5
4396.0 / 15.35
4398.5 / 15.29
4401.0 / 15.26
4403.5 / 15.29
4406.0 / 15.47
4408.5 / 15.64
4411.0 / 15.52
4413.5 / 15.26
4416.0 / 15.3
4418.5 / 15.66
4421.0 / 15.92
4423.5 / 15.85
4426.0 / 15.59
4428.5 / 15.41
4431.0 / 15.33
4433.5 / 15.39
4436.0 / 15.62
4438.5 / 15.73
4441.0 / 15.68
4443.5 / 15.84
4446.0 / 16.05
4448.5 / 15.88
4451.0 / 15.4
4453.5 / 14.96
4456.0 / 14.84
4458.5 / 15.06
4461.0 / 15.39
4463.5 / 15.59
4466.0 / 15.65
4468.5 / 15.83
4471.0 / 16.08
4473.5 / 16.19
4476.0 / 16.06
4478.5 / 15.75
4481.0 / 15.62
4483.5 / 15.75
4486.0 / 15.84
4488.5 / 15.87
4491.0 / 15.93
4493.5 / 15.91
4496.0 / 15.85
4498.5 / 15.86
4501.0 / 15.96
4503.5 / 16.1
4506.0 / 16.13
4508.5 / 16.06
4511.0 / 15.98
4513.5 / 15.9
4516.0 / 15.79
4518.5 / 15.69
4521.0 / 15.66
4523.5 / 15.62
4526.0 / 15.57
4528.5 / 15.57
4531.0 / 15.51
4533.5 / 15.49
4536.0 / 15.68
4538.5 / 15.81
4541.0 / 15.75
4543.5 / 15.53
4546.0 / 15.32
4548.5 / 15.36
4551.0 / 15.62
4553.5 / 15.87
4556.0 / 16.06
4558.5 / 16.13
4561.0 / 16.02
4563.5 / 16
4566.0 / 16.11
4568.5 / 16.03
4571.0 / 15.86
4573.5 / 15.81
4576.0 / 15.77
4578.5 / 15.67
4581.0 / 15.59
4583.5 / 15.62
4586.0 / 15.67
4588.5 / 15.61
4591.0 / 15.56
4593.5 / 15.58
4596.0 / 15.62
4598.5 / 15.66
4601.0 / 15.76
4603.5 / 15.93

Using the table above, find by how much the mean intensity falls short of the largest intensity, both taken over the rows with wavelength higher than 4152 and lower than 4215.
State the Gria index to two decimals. 0.48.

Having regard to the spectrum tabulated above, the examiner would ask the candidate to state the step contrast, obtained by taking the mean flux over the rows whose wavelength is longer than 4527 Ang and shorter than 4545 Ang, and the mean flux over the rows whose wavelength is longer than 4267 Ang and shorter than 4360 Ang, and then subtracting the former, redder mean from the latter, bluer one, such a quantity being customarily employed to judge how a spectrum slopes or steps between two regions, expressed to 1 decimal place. -1.0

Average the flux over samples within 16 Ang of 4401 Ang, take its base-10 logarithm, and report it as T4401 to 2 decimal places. 1.19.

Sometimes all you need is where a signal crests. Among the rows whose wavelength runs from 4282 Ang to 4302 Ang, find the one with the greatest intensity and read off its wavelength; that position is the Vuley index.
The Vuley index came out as 4283.5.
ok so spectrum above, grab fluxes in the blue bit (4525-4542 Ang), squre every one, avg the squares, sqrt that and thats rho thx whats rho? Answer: 15.6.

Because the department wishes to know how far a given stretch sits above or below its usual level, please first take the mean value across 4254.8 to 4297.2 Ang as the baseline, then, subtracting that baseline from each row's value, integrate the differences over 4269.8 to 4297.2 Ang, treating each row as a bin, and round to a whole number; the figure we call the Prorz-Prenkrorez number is -5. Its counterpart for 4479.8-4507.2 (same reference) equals 17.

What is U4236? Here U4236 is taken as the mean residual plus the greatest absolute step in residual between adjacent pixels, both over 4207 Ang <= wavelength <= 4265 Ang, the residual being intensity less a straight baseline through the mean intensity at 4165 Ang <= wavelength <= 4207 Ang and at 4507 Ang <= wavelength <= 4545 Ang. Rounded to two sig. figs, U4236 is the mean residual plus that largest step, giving 0.41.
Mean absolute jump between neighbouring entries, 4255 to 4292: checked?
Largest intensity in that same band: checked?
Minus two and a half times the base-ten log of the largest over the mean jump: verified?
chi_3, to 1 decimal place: -4.6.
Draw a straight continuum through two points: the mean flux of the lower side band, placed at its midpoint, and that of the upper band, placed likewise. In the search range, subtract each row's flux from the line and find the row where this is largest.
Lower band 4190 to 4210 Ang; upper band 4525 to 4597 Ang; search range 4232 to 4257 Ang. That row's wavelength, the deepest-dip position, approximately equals 4256.0 Ang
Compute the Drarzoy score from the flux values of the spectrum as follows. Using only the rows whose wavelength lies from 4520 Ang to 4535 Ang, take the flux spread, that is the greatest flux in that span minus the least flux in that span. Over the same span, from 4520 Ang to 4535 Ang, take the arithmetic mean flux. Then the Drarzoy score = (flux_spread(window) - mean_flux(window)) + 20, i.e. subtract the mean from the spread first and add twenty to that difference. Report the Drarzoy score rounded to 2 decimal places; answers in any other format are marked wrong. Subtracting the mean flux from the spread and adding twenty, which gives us 4.60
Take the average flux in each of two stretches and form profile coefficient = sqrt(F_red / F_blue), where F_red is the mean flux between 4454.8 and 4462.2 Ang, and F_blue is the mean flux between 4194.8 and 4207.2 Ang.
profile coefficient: 0.99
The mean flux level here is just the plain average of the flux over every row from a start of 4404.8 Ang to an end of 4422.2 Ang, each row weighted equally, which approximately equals 15.5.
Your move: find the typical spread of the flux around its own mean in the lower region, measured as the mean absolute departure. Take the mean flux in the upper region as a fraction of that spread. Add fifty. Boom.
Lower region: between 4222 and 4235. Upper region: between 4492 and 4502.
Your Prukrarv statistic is 102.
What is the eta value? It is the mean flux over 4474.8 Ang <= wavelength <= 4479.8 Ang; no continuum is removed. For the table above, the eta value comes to 15.9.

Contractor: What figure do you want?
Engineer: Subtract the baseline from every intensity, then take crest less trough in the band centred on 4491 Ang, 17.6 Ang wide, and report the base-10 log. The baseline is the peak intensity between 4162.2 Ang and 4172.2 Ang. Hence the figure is -0.7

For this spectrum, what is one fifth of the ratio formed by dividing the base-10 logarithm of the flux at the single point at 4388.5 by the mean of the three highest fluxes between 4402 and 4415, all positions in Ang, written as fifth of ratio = 0.0155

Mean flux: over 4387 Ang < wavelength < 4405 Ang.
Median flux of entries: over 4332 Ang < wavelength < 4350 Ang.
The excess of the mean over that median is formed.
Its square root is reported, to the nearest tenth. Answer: 1.5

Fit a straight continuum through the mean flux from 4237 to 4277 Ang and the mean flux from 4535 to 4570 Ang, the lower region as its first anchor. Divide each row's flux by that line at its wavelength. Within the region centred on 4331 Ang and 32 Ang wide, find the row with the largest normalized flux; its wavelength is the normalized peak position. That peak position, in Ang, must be 4316.0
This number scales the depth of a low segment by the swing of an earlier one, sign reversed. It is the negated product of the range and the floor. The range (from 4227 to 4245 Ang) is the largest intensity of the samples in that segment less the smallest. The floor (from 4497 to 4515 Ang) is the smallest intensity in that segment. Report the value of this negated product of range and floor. -7.6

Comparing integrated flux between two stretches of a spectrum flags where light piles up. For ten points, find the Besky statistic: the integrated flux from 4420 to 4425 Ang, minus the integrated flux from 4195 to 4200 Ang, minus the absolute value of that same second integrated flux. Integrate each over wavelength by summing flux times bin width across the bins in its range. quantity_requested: -74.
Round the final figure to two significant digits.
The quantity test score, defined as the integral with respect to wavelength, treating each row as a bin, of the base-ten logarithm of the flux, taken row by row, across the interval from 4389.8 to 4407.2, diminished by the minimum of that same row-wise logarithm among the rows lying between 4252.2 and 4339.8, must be 20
